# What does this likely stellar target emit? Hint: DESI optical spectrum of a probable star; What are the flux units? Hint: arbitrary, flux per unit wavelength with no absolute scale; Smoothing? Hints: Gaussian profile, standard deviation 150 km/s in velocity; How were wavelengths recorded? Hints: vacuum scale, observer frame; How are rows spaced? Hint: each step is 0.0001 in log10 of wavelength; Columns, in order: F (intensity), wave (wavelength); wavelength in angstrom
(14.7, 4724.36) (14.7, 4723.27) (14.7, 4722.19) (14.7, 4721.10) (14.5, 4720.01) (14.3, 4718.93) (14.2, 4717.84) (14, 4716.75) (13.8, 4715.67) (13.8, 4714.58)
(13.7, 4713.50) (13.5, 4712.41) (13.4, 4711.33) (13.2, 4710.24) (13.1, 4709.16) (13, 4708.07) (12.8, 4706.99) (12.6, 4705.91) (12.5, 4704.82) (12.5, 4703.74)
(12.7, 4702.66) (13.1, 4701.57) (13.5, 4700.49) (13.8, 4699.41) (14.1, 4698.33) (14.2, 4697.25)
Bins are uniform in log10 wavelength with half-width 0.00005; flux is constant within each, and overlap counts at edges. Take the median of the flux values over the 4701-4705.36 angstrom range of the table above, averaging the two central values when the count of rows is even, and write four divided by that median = 0.317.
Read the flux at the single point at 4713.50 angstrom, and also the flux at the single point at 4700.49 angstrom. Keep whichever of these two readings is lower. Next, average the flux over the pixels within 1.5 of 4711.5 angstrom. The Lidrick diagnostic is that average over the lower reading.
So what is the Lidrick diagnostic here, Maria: 0.99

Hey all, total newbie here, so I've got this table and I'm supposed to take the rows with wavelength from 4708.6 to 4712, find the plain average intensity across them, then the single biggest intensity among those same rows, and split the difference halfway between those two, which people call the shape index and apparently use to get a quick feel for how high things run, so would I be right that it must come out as 13.3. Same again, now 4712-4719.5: 14.1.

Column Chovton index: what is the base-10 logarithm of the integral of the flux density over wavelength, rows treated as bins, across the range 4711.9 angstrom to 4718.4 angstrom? 1.95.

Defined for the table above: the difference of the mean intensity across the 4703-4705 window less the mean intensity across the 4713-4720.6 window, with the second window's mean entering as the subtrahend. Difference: -1.5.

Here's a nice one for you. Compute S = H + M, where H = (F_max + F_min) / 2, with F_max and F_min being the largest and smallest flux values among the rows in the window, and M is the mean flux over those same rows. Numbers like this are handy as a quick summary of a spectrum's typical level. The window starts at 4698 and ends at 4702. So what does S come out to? 27.2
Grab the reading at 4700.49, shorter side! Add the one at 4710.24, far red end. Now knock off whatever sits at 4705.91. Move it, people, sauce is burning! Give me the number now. 14.1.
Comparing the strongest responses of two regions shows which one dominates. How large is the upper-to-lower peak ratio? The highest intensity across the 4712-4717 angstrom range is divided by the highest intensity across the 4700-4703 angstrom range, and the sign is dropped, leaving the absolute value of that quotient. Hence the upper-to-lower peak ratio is 1.04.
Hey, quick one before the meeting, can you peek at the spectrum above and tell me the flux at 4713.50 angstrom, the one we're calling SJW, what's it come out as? 13.7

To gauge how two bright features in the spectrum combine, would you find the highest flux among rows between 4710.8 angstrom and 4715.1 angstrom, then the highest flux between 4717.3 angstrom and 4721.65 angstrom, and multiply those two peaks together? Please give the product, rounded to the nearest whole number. 203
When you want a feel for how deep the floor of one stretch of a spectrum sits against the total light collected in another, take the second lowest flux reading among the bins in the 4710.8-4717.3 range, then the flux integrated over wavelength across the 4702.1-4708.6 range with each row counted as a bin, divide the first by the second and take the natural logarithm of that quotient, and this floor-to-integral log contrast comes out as -1.81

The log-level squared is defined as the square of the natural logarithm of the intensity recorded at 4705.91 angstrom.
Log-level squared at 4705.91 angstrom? 6.42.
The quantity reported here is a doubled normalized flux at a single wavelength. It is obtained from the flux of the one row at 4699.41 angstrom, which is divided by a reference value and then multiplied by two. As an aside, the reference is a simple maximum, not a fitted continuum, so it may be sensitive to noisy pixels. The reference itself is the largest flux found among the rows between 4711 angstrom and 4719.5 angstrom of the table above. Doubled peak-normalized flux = 1.93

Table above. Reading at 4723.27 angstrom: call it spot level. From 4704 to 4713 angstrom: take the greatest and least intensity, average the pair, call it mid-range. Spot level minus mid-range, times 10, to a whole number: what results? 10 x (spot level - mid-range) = 17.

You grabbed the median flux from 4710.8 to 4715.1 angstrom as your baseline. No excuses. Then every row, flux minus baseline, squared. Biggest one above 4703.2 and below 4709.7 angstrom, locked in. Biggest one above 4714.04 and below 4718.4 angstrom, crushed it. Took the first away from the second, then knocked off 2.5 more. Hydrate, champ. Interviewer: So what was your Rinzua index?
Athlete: -3.35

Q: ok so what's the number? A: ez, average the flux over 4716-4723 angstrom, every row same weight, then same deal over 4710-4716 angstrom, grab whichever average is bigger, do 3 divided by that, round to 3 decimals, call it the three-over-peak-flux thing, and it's 0.208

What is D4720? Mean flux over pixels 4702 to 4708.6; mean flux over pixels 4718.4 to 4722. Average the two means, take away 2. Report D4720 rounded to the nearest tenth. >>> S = 11.6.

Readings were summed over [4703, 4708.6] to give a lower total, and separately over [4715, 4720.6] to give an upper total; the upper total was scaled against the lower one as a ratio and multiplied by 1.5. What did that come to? 1.68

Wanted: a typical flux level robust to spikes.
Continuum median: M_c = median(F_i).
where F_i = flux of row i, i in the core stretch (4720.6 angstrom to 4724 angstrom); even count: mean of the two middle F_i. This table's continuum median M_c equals 14.7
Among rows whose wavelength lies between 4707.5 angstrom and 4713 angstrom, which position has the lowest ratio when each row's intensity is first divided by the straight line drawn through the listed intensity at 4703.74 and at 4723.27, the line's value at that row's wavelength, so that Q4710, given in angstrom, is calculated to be 4710.24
